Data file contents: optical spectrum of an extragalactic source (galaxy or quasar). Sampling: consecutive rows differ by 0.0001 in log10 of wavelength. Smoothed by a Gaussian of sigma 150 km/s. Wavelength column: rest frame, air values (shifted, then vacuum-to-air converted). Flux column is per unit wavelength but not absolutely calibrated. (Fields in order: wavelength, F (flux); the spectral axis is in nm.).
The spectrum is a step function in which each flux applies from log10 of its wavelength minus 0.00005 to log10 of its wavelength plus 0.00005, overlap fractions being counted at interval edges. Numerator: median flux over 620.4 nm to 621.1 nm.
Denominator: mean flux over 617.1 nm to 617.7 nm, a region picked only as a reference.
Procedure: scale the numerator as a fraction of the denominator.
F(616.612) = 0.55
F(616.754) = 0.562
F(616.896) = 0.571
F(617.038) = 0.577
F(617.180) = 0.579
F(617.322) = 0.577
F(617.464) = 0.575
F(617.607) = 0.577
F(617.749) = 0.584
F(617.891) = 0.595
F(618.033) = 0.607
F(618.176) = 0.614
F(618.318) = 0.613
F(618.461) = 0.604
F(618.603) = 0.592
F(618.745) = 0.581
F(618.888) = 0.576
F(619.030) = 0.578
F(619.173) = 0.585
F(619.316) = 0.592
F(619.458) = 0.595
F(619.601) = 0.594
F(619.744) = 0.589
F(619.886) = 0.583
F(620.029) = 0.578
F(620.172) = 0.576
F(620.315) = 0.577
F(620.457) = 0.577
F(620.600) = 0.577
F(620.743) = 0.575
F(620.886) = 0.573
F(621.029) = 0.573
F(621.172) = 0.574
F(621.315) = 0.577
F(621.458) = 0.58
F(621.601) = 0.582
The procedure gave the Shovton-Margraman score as 1.00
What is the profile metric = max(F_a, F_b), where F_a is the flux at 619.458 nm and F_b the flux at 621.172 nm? 0.595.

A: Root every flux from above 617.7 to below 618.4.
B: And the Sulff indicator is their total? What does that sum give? 3.88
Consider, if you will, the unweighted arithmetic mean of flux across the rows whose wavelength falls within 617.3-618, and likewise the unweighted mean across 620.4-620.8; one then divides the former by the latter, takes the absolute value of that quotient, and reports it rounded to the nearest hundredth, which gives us 1.01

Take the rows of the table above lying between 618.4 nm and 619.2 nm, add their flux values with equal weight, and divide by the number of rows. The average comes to 0.586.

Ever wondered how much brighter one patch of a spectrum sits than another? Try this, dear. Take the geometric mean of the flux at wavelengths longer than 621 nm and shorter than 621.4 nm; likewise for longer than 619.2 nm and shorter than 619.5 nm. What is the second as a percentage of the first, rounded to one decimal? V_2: 103.3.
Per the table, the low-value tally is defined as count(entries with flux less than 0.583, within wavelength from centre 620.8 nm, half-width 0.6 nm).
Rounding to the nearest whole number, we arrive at 8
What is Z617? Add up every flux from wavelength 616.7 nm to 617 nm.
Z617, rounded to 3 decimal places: 1.133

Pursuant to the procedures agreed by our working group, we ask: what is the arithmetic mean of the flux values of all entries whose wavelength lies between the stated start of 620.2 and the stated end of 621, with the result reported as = 0.576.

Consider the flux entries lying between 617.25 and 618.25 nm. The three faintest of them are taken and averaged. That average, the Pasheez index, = 0.576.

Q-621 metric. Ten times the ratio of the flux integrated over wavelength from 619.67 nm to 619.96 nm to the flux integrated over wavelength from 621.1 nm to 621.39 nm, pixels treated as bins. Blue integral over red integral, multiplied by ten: 10.2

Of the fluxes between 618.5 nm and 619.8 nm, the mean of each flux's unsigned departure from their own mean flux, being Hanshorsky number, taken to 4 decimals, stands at 0.0061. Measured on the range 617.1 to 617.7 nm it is 0.0010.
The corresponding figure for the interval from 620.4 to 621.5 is 0.0020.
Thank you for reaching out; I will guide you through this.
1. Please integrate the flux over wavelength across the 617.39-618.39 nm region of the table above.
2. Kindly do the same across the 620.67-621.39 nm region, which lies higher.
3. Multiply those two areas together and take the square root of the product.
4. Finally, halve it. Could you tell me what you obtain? 0.25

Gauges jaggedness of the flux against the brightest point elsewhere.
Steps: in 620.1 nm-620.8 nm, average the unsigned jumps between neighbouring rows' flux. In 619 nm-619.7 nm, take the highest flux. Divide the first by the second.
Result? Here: 0.0013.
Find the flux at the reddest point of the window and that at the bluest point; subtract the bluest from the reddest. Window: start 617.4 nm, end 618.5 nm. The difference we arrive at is 0.029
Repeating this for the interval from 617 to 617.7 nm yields 0.000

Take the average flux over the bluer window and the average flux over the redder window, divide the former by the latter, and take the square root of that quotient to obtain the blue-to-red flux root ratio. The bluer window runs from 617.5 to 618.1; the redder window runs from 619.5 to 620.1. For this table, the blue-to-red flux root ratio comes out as 1.00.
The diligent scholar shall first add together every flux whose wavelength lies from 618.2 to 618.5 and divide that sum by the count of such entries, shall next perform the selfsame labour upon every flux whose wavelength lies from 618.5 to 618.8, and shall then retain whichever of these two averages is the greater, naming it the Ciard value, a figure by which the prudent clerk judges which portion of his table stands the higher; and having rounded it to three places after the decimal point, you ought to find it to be 0.609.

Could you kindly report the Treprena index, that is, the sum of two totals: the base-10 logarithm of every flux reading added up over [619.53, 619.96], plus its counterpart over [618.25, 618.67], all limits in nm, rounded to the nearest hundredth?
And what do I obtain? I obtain -1.35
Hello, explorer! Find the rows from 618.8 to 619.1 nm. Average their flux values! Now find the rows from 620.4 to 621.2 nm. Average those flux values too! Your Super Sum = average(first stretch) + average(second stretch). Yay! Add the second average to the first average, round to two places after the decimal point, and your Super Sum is 1.15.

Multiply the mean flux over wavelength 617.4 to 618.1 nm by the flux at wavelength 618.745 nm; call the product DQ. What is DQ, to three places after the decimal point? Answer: 0.341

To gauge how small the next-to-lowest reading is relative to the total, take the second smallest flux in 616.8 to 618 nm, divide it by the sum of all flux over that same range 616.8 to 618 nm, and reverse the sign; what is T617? -0.124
